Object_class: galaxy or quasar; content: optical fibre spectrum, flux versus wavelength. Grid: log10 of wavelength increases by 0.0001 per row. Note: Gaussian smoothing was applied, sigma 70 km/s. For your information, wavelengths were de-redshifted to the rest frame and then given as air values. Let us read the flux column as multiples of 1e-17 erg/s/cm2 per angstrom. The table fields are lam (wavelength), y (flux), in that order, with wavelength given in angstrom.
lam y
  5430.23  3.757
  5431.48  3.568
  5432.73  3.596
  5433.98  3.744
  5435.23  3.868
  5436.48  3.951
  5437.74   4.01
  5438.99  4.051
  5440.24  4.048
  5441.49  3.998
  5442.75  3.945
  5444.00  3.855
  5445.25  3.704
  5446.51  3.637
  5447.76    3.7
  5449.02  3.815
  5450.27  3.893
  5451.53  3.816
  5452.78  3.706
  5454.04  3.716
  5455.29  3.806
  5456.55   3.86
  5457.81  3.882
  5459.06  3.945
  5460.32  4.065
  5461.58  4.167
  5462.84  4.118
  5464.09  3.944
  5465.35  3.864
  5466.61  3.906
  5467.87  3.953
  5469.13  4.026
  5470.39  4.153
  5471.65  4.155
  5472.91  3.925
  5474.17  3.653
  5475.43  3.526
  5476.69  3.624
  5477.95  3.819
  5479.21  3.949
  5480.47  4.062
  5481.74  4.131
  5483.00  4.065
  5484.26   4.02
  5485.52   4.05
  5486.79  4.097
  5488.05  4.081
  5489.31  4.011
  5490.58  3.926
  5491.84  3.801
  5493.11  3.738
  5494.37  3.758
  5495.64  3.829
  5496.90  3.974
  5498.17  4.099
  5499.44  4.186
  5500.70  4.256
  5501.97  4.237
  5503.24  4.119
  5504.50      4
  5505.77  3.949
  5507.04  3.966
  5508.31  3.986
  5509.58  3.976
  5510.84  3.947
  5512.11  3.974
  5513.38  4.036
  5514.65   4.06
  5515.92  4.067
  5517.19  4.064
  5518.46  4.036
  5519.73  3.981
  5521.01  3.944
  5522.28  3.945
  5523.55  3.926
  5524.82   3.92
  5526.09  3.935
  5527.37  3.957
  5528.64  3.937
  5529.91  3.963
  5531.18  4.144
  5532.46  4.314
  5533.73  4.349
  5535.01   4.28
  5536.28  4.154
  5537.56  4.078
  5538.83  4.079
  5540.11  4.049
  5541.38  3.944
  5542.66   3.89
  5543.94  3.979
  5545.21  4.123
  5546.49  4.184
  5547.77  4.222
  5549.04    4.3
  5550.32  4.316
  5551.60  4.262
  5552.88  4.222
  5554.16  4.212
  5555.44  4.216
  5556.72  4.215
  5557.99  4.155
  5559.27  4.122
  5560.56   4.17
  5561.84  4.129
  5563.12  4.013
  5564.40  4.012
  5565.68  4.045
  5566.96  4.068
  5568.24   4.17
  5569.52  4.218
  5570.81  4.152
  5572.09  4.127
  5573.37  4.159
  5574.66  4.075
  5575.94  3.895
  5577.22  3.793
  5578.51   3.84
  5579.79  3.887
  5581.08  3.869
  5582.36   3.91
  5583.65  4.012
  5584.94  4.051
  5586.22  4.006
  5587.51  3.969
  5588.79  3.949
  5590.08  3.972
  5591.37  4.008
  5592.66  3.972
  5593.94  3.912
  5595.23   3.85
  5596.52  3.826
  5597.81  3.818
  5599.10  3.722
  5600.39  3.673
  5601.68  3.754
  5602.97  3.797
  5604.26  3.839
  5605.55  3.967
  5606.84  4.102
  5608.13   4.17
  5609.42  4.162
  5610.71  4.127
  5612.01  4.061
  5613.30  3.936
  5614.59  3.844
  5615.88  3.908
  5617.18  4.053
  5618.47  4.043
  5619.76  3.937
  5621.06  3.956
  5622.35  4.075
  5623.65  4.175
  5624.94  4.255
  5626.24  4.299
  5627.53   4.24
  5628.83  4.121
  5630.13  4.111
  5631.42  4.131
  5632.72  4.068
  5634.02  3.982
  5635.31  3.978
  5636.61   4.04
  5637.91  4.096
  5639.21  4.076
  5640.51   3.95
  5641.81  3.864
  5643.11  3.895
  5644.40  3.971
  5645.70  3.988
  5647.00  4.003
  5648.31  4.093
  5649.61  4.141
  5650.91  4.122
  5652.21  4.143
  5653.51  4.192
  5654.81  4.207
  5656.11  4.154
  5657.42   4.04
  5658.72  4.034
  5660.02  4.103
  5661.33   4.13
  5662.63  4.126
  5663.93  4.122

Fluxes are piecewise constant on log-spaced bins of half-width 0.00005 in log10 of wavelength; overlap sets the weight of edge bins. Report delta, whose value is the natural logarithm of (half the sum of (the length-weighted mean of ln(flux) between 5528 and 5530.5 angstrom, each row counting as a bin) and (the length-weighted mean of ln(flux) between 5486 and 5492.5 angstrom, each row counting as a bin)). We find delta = 0.321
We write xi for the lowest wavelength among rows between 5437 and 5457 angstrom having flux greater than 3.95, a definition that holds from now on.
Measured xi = 5437.74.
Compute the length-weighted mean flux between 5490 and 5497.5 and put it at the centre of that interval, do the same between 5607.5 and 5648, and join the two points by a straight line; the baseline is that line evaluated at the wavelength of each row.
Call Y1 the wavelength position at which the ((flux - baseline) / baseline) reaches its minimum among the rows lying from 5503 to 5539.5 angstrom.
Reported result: 5524.82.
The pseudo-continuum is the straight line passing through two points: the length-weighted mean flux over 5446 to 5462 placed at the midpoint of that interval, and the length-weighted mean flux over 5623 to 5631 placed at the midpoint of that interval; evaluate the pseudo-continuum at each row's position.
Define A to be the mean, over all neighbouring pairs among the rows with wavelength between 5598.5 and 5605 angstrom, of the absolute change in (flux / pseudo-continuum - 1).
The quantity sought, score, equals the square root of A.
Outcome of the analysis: 0.113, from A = 0.0127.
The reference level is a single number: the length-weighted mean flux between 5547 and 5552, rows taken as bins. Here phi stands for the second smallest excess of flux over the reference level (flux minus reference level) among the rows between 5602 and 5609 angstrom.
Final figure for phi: -0.44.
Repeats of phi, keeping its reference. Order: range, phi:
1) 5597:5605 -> -0.55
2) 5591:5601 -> -0.55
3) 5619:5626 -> -0.32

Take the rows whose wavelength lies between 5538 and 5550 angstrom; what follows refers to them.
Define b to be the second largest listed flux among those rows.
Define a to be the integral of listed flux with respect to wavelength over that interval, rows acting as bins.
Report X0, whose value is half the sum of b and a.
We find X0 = 26.7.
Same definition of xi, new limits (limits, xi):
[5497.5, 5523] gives 5498.17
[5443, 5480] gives 5460.32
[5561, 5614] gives 5561.84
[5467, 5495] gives 5467.87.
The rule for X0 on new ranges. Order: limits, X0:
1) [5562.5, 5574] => 25.7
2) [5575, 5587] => 25.5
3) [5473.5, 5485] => 24.3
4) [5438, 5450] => 25.2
